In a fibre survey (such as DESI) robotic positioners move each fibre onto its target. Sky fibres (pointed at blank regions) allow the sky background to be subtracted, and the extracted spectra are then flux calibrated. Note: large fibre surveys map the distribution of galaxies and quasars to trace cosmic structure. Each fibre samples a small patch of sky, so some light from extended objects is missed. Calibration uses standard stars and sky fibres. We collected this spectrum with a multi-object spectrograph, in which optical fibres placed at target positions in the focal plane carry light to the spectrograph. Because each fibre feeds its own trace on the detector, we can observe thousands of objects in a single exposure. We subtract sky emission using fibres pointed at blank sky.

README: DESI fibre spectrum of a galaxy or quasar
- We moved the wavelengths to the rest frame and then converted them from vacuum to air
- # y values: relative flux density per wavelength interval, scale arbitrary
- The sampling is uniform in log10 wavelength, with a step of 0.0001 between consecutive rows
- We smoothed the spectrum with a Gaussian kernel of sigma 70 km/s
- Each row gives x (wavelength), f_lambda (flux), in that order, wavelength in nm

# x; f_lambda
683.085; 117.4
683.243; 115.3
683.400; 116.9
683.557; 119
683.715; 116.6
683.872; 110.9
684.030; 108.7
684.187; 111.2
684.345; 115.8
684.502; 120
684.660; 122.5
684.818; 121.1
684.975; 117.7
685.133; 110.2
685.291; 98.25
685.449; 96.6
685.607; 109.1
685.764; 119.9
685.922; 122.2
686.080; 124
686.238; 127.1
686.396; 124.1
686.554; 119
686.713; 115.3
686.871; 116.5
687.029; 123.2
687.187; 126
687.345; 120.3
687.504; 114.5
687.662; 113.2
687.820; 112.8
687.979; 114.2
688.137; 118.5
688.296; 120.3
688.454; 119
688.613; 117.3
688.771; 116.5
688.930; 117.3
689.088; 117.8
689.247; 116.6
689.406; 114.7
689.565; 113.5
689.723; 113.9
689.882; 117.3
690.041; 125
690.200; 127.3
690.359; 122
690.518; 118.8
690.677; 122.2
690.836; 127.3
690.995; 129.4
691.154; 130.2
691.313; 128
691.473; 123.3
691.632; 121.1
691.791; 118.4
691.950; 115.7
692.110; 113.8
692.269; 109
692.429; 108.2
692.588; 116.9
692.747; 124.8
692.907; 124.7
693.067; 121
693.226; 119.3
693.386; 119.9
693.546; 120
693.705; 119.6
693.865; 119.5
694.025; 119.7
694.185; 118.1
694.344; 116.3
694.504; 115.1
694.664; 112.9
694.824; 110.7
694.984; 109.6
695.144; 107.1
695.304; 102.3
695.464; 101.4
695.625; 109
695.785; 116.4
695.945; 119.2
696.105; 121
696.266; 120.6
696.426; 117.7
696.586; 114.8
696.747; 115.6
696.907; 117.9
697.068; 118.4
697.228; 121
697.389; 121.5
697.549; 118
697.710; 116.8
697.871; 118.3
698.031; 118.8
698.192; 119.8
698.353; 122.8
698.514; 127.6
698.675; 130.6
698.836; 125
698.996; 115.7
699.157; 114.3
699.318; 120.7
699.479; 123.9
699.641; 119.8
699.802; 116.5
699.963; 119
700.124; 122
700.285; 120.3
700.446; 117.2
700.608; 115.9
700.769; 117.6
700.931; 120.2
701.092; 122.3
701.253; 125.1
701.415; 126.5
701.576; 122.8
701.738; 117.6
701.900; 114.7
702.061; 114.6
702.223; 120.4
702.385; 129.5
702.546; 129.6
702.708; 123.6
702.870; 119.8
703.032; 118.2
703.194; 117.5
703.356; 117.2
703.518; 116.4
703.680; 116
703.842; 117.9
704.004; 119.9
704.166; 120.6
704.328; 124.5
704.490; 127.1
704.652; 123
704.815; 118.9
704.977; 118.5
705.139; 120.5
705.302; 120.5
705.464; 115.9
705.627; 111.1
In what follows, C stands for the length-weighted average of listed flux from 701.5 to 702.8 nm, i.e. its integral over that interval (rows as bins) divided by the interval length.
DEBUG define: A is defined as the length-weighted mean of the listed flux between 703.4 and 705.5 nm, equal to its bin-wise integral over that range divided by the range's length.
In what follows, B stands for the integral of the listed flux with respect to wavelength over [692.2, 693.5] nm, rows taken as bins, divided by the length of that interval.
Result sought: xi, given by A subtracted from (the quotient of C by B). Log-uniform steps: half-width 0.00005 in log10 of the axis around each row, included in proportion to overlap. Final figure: -119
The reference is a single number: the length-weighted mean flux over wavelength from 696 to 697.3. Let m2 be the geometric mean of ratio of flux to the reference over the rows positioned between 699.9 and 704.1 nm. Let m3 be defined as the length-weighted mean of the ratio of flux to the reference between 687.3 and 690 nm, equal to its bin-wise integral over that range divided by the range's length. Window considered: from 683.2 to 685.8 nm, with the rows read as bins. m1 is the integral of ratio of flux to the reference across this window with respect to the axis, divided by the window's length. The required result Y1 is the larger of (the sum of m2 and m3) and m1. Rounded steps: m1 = 0.96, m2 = 1.01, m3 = 0.98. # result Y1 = 2.00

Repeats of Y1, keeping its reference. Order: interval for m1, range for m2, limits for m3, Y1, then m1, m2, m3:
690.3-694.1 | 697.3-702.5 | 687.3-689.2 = 2.00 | 1.02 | 1.02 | 0.99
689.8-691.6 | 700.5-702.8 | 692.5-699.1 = 2.02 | 1.05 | 1.03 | 0.99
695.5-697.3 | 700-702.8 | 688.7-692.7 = 2.03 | 0.99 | 1.02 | 1.01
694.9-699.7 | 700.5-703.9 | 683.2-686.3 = 1.99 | 0.99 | 1.01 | 0.97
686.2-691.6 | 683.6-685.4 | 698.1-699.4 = 1.99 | 1.01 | 0.96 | 1.03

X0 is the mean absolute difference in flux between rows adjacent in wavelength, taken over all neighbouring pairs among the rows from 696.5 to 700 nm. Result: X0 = 2.90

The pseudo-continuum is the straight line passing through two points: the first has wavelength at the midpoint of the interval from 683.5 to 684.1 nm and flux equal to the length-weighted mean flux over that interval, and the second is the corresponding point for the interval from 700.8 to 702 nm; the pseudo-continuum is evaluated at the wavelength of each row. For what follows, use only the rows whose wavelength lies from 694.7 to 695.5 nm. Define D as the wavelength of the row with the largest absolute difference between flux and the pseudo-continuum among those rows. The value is 695.464 nm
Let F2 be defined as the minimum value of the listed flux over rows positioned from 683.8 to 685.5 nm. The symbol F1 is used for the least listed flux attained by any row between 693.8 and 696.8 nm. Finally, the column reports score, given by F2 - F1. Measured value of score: -5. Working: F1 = 101.4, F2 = 96.6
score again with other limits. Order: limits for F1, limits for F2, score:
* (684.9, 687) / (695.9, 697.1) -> 18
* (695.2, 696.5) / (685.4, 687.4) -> -5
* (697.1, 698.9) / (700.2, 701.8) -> -1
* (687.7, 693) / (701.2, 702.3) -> 6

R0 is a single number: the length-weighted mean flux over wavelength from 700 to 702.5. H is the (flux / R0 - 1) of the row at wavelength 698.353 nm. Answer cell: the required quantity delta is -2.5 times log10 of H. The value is 4.33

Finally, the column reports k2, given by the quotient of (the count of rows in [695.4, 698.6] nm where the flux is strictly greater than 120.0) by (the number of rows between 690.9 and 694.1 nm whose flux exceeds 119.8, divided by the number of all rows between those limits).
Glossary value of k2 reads 12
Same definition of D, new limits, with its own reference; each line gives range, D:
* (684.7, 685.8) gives 685.449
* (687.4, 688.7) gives 688.296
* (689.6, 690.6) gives 690.200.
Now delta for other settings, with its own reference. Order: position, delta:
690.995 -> 2.84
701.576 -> 4.33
